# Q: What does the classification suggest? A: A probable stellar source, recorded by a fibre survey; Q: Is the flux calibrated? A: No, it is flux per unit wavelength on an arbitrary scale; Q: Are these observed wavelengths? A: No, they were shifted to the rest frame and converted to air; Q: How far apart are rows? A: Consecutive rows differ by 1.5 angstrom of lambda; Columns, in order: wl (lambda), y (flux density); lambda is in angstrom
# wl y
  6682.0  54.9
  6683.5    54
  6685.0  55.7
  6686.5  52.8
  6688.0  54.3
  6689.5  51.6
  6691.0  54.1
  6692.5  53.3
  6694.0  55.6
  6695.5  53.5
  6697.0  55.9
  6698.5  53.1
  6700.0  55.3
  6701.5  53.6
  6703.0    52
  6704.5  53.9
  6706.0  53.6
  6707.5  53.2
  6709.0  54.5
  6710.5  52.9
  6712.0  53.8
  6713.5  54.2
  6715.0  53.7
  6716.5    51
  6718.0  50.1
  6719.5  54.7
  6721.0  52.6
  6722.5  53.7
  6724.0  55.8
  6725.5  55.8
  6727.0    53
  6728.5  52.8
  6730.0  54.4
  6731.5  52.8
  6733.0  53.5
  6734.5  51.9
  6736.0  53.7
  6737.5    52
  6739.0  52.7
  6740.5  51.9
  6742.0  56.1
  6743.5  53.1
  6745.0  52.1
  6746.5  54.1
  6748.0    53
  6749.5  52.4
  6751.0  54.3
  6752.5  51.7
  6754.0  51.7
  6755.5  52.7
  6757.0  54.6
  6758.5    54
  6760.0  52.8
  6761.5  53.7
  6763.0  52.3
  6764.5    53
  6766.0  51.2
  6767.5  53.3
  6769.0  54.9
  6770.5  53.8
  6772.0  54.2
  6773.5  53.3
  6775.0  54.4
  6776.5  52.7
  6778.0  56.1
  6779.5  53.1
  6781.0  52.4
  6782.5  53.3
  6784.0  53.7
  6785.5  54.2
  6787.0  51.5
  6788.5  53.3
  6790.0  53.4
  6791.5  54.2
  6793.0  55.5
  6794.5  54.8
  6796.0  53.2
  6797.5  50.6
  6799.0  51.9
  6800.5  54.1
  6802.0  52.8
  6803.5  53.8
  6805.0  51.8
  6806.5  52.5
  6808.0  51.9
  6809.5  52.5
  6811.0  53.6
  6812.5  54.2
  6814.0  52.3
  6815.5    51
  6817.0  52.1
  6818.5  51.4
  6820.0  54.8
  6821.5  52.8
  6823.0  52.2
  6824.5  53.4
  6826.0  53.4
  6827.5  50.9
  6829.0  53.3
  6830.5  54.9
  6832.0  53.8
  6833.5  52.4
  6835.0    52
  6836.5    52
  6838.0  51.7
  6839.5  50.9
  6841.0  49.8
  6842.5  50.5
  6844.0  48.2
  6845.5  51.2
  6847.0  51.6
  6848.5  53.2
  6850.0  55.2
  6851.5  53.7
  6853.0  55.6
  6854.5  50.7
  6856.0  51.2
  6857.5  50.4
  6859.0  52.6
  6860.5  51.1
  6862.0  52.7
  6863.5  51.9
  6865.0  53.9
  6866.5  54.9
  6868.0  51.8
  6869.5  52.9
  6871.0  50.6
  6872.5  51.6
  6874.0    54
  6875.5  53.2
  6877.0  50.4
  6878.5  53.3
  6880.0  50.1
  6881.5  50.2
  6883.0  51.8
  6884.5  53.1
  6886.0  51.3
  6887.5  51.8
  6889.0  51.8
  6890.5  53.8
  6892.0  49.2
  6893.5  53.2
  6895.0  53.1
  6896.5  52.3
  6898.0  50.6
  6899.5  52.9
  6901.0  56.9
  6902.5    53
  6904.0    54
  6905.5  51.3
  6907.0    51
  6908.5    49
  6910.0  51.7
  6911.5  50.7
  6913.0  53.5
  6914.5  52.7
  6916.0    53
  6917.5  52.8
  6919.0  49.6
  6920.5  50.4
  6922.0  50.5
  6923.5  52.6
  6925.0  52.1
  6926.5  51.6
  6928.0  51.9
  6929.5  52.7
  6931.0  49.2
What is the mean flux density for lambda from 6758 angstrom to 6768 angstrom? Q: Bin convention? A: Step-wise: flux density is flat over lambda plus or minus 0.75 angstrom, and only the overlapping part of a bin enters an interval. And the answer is 52.9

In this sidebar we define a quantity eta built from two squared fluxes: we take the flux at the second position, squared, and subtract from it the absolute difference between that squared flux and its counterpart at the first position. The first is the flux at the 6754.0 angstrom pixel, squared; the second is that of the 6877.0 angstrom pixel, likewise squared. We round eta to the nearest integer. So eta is 2407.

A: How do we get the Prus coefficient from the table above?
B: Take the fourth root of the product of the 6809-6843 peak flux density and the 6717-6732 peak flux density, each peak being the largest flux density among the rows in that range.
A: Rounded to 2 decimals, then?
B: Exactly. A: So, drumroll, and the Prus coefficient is 7.44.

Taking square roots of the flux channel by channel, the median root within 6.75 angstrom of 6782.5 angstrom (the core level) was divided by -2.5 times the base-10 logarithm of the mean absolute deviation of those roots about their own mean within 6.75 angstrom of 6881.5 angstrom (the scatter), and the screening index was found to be 2.6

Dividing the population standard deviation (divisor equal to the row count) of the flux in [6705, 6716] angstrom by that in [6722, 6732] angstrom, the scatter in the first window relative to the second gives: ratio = 0.41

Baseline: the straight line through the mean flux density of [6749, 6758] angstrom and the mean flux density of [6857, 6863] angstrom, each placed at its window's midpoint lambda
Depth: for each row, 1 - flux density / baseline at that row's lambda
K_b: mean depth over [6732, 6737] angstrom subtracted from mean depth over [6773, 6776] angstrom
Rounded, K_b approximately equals -0.024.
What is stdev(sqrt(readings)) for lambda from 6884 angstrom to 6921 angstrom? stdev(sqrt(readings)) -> 0.12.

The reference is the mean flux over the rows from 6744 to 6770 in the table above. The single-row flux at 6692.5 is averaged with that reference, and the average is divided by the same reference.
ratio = 1.00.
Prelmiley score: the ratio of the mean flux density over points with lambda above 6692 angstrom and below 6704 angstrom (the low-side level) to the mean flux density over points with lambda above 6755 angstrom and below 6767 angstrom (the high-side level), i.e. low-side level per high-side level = 1.02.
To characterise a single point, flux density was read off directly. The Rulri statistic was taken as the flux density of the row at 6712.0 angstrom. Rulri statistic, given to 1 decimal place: 53.8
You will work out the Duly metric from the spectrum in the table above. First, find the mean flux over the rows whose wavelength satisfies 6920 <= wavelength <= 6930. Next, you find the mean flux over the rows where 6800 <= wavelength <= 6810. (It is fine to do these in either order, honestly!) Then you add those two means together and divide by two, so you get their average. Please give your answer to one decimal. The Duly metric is 52.2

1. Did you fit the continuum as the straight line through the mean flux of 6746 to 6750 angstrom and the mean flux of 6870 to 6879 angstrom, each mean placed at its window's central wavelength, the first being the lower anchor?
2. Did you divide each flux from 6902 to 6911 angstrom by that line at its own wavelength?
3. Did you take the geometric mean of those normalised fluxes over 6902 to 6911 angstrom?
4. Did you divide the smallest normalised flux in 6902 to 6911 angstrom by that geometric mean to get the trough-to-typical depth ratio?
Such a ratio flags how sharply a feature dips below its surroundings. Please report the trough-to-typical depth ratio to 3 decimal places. 0.949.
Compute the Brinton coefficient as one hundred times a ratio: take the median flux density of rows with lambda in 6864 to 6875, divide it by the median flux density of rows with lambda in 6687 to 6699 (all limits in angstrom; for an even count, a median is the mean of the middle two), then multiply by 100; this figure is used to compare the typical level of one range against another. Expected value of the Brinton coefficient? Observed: 98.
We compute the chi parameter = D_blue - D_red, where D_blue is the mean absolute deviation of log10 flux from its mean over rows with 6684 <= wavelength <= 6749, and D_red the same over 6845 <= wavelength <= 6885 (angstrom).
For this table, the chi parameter -0.0025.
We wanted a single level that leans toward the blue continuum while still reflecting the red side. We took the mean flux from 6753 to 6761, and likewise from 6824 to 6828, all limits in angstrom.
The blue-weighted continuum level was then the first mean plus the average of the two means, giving 106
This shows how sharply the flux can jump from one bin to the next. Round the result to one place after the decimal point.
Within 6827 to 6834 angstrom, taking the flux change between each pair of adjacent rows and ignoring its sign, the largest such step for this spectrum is 2.4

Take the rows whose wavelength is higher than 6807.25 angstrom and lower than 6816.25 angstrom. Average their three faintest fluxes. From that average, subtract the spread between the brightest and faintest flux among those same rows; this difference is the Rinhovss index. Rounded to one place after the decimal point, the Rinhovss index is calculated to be 48.5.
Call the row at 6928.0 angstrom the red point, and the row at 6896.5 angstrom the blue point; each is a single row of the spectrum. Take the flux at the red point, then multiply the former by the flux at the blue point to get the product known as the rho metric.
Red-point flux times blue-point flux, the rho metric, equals 2714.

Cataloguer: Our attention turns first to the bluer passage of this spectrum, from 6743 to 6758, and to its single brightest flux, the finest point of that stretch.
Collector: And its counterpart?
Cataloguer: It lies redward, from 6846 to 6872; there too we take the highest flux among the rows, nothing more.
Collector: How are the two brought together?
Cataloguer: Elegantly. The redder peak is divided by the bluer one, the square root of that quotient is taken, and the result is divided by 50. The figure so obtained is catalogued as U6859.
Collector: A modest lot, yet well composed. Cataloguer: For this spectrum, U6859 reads 0.0202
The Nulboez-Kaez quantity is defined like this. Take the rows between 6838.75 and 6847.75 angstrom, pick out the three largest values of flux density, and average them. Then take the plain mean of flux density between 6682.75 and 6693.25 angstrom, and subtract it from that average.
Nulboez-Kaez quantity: -2.5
